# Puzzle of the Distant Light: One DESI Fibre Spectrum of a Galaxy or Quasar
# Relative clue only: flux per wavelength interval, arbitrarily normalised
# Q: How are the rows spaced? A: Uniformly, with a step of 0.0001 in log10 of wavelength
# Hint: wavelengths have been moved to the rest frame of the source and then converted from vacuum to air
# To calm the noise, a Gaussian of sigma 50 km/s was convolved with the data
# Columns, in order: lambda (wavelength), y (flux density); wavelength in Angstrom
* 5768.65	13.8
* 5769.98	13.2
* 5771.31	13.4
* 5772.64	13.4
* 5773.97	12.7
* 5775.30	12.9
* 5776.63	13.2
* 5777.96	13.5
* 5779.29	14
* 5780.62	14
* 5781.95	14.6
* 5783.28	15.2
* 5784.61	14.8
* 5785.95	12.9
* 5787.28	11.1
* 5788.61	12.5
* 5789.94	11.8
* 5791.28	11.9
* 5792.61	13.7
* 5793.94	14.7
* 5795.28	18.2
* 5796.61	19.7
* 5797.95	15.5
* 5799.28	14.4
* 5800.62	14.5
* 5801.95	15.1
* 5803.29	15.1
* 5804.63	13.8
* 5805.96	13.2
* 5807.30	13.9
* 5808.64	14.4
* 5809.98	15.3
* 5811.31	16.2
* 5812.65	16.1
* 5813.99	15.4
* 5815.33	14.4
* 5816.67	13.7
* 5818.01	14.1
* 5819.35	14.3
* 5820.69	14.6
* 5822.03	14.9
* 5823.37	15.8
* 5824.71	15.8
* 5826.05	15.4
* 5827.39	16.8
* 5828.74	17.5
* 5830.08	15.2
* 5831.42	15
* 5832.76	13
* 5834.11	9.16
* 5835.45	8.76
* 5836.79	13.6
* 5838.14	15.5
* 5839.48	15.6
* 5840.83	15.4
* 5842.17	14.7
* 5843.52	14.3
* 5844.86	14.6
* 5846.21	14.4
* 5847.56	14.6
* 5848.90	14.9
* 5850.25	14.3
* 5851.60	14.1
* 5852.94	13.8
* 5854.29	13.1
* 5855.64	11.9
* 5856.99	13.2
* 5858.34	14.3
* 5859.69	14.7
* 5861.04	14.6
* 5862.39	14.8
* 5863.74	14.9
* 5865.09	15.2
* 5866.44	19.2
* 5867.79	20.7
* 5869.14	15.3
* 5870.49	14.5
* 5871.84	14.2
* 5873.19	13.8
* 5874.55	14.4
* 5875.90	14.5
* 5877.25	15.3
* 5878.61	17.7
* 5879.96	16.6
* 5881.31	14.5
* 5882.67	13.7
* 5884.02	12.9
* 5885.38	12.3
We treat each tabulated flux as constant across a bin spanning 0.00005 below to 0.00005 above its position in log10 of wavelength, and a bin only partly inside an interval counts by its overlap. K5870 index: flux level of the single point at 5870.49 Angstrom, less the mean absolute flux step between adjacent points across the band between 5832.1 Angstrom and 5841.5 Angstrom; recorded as 12.6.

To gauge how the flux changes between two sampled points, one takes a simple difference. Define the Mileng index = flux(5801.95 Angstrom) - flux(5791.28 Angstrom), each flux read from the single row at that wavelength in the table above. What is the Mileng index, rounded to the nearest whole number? 3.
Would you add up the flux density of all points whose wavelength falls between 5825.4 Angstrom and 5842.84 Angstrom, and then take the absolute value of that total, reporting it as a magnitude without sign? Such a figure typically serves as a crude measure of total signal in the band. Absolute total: 186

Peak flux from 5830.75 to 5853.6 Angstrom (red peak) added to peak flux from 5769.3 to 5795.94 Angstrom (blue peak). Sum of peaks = 33.8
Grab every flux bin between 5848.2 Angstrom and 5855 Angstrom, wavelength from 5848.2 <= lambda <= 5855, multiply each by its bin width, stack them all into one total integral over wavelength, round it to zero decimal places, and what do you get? 95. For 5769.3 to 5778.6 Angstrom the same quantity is 123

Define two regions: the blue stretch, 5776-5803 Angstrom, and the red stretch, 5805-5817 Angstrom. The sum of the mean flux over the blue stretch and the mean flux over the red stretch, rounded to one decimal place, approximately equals 29.0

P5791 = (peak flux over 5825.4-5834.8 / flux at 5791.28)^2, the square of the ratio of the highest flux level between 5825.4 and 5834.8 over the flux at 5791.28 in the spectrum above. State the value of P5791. 2.2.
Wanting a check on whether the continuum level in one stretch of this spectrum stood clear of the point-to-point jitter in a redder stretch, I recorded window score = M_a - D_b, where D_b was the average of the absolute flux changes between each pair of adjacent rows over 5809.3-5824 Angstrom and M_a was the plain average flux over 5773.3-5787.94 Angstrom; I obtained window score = 13.0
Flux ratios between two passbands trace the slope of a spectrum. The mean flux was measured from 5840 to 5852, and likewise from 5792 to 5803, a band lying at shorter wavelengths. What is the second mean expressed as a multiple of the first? 1.08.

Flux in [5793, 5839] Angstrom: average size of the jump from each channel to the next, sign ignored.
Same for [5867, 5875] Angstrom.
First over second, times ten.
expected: 7.8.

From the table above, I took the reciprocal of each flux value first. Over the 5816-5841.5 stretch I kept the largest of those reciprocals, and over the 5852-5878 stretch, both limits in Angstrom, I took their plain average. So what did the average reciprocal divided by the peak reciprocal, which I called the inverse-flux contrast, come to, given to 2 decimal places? 0.60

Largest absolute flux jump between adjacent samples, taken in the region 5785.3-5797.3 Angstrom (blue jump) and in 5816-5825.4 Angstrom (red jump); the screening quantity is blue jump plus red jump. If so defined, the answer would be 4.4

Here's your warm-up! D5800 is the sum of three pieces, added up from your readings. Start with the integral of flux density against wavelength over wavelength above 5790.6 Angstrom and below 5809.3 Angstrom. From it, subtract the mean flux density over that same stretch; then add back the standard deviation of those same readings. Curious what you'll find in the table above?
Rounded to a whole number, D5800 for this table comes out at 265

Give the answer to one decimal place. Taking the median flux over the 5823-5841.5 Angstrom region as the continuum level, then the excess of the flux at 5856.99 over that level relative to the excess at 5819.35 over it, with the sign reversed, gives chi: -2.0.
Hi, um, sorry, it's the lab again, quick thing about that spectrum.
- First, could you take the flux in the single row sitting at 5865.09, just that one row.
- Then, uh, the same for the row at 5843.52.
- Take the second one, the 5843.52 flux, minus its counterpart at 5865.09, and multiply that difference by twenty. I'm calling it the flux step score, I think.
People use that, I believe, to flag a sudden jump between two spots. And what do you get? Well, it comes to -18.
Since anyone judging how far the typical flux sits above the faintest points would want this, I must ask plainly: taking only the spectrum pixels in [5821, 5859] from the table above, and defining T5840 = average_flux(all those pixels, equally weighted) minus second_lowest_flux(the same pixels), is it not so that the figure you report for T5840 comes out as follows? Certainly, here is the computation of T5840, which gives 5.1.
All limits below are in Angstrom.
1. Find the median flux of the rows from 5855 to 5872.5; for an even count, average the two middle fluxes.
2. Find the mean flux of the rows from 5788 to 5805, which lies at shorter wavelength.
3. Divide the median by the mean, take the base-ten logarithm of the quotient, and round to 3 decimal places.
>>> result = 0.000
